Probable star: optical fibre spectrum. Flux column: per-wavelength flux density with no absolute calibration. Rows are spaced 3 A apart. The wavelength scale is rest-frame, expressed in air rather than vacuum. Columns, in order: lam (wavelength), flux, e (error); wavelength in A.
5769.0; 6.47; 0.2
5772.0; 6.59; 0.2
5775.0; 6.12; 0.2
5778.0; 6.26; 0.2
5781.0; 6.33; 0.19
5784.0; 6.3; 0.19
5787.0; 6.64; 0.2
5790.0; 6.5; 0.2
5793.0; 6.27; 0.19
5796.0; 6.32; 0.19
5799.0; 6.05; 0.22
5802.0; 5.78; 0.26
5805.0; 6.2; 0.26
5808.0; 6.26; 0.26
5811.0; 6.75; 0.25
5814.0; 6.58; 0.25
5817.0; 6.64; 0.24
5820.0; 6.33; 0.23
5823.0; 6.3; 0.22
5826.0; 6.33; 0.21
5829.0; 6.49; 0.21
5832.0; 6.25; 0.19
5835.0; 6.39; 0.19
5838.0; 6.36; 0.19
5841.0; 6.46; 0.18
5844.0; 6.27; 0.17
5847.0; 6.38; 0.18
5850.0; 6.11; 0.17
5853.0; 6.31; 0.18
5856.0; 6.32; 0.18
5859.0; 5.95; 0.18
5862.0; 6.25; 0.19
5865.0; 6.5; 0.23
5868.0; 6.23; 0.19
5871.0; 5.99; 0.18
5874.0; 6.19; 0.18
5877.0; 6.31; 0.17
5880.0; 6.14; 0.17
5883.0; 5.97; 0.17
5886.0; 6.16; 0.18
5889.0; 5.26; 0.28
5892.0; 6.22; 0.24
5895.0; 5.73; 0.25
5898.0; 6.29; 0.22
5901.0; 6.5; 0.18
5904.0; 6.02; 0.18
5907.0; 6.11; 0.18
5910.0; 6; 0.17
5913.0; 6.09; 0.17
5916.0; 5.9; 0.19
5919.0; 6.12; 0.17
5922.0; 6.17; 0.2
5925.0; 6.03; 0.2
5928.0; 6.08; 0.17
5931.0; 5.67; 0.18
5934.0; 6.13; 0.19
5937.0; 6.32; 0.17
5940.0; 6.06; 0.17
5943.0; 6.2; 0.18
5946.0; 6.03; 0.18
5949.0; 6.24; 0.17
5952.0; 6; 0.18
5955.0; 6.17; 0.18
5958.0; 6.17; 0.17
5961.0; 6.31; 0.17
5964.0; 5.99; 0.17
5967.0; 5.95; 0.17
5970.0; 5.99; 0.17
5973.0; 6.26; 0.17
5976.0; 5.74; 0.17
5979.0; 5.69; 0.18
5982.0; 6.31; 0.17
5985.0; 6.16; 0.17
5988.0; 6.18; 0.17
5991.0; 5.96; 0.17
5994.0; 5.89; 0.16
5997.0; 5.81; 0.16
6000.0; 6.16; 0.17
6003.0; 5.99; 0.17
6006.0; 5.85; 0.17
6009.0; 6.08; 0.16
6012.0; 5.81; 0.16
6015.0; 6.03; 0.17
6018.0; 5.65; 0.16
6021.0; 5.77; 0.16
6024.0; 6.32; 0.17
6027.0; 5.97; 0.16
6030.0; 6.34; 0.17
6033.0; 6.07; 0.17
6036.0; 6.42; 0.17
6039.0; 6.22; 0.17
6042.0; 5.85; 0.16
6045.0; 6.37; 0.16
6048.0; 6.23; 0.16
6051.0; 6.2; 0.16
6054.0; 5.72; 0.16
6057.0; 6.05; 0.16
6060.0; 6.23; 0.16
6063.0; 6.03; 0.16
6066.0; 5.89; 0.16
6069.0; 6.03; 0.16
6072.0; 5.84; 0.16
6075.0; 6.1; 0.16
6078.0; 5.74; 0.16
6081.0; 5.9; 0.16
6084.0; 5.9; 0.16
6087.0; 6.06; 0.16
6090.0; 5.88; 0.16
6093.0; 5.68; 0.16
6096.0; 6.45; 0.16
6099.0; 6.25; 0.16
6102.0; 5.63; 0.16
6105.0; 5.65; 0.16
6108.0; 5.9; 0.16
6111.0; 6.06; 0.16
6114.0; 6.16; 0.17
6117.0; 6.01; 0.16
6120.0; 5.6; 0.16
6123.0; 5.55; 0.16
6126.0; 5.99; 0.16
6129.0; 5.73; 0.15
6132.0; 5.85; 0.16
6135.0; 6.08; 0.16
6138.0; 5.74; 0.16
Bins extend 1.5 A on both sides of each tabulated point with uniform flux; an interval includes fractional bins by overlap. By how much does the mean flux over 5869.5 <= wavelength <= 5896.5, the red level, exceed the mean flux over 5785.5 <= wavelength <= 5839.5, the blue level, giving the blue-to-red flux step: -0.36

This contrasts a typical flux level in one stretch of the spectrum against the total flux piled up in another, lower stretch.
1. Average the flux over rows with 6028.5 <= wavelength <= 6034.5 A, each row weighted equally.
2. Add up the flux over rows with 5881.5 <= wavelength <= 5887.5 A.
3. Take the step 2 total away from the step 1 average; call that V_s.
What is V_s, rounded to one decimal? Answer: -5.9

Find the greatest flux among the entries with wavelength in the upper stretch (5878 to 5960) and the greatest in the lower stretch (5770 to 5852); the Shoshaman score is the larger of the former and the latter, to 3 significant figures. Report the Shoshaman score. 6.75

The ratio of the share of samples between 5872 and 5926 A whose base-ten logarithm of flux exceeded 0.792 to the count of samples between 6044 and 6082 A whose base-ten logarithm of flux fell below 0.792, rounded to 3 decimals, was 0.025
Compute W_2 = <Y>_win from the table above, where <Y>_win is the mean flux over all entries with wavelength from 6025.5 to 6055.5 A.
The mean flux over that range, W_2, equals 6.14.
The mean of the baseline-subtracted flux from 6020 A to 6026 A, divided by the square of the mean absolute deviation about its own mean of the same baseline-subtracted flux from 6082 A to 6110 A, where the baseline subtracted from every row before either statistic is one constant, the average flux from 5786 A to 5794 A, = -9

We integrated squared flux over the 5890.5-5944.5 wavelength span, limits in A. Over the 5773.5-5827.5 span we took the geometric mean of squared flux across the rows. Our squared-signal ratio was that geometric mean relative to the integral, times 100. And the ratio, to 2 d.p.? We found 2.00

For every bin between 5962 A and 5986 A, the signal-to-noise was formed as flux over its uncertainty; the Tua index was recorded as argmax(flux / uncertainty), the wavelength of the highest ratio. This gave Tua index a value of 5982.0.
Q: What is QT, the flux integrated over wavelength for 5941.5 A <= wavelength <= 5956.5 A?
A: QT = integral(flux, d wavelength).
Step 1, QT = 91.9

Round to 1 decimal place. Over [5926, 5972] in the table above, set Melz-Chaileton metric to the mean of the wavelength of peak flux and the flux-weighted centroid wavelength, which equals 5943.0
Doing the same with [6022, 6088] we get 6045.6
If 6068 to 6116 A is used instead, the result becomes 6093.8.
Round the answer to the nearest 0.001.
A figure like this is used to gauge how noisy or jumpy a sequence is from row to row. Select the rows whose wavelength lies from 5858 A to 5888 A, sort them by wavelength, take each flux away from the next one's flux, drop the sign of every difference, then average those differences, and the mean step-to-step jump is 0.212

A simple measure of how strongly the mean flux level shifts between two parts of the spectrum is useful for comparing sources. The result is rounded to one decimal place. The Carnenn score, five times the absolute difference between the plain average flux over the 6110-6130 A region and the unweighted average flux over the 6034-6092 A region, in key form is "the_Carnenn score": 0.8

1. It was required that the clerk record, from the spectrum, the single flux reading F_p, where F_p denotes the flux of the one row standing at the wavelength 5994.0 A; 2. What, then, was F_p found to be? 5.89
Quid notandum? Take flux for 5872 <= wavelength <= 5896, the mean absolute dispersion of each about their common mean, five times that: 1.3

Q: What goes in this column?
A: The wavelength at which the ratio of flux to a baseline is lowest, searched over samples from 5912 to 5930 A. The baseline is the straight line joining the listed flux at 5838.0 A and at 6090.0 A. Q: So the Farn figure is 5916.0 A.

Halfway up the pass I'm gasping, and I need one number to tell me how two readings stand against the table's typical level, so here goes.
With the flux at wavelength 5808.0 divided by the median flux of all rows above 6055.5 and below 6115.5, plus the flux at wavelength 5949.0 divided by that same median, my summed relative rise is 2.10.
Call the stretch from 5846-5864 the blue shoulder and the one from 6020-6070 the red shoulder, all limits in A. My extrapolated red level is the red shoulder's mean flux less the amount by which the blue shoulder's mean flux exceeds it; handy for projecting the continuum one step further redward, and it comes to 6.0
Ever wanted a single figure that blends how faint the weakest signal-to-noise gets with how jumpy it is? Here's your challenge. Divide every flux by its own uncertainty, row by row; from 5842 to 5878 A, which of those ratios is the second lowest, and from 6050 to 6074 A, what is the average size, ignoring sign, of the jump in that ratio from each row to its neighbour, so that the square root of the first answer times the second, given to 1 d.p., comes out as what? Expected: 7.0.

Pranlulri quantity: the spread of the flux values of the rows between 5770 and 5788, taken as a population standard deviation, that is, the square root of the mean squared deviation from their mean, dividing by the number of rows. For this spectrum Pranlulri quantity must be 0.18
